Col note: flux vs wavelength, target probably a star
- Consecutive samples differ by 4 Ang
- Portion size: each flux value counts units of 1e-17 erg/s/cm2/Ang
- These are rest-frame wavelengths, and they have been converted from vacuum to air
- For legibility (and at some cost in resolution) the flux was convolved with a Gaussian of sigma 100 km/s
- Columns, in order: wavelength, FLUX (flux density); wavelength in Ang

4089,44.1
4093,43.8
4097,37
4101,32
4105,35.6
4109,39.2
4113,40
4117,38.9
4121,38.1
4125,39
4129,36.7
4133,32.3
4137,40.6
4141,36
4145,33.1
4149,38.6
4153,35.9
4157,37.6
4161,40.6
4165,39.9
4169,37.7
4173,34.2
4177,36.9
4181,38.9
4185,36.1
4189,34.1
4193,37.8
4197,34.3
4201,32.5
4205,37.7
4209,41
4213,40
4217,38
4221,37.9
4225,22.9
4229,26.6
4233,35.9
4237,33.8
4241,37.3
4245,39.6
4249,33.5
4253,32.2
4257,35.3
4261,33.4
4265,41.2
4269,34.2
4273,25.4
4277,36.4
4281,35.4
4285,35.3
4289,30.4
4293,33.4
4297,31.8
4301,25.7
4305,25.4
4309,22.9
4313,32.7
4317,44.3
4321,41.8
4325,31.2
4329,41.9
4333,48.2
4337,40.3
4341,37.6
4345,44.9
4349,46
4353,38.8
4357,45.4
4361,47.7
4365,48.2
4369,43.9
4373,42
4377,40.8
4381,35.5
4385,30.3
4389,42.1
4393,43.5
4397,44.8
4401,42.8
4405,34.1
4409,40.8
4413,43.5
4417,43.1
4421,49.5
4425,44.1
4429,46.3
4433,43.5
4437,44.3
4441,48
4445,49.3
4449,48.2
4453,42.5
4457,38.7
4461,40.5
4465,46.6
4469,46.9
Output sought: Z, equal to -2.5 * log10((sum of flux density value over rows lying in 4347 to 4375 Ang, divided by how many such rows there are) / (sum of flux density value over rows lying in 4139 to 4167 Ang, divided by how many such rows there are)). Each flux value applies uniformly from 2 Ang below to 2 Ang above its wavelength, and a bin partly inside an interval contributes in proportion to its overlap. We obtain -0.2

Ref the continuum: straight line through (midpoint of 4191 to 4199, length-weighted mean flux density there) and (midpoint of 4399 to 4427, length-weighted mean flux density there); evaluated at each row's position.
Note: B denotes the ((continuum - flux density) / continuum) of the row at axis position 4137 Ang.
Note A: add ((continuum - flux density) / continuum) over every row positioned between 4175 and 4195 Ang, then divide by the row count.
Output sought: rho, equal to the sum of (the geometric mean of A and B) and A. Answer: 0.04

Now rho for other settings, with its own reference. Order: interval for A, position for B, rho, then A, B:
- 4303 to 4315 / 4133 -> 0.45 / 0.32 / 0.06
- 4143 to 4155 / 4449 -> 0.03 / -0.03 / -0.10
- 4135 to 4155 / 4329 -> -0.01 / -0.07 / -0.05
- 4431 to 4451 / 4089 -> 0.08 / -0.08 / -0.34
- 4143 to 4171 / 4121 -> 0.02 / -0.08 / -0.13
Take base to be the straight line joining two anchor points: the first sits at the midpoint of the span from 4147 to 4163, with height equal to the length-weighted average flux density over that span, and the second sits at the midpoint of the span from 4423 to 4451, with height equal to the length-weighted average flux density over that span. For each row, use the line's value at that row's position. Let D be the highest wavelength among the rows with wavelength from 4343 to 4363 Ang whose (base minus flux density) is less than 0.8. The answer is 4361 Ang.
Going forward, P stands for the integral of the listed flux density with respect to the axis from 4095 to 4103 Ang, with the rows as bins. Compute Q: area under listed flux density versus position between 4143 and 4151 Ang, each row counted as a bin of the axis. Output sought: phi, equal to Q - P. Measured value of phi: 11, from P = 276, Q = 287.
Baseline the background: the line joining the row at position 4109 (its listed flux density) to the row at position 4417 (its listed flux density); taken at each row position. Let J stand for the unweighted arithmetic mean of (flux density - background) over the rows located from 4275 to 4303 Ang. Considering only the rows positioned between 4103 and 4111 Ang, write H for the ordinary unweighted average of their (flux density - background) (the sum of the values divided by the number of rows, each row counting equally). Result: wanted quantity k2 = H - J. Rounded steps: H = -2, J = -8.9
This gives 7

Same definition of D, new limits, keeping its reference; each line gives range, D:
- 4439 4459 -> 4449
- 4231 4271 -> 4265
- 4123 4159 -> 4157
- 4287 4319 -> 4317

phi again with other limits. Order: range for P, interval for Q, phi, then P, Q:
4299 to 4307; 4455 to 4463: 112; 204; 317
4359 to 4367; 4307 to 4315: -161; 384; 222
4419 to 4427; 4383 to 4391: -85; 374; 290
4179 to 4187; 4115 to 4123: 8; 300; 308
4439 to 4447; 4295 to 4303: -159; 389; 230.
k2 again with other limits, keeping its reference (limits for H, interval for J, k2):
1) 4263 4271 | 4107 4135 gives -2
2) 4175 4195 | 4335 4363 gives -4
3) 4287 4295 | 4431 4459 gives -11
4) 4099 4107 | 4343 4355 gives -6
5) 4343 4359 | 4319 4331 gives 5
